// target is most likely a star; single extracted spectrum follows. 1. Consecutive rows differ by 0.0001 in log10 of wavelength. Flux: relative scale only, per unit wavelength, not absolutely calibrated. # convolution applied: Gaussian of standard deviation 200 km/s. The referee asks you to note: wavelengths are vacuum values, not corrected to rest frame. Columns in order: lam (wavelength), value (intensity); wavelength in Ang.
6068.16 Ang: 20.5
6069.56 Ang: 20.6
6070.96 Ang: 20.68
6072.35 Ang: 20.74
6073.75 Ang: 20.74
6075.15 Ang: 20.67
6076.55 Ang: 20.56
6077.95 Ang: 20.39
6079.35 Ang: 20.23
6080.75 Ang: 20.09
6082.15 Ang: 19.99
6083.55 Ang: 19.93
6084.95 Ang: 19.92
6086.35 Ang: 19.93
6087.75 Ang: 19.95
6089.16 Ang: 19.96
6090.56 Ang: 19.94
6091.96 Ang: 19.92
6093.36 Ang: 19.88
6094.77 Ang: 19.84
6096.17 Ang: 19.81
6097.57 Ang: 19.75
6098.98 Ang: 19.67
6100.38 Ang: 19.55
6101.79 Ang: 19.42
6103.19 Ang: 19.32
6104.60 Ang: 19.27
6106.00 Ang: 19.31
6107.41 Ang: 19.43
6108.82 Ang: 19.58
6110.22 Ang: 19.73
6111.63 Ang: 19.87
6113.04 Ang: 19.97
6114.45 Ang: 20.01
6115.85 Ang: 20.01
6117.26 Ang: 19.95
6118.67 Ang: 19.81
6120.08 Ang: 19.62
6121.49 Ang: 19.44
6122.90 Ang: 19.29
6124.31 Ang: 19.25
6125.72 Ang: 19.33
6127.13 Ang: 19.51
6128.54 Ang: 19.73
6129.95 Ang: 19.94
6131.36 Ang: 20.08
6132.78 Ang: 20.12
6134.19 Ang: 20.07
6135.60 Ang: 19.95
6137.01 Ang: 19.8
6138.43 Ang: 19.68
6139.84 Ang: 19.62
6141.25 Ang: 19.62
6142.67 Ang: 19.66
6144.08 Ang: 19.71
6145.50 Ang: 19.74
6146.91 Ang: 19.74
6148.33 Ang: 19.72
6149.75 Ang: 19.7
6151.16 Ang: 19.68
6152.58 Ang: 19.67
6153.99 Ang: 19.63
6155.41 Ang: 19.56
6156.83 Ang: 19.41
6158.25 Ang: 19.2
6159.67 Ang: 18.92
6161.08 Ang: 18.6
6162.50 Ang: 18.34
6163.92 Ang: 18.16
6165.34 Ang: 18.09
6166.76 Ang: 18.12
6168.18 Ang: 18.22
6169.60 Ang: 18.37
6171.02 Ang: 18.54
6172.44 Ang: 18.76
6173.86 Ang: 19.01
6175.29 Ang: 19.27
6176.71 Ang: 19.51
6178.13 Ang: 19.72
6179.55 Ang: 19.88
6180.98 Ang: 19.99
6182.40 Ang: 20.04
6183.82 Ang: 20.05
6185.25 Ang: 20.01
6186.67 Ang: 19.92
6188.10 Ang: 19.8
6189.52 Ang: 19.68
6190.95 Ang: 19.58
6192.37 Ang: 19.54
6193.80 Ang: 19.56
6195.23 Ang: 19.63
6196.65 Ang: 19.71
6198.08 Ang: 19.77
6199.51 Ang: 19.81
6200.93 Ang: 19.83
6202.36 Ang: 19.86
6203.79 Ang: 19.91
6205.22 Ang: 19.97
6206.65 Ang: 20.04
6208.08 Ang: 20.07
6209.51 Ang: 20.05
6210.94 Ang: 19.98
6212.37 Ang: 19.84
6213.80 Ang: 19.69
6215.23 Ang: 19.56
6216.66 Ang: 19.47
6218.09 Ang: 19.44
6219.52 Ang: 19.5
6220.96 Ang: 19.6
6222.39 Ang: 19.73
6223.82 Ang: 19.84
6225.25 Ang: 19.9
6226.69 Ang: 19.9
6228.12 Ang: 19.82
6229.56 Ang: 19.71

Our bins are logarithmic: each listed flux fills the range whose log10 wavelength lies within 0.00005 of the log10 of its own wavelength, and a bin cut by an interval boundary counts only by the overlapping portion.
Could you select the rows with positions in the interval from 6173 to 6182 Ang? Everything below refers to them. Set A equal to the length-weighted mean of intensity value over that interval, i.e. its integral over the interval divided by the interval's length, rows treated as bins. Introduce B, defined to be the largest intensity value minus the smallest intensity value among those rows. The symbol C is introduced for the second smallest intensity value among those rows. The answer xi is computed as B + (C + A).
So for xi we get 39.8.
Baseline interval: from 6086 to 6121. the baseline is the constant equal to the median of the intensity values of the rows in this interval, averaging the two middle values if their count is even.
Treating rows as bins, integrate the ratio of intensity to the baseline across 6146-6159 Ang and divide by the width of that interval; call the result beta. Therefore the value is 0.989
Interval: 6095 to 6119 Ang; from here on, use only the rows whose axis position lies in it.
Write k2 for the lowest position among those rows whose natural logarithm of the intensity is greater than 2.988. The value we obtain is 6111.63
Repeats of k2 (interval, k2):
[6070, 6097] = 6070.96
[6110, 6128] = 6111.63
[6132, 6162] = 6132.78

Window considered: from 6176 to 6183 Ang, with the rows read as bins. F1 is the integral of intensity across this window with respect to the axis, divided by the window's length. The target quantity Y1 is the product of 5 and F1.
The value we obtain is 99.2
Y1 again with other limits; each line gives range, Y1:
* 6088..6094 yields 99.6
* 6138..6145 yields 98.3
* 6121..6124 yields 96.7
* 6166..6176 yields 93.0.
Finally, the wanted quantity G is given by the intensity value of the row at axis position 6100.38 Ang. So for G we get 19.55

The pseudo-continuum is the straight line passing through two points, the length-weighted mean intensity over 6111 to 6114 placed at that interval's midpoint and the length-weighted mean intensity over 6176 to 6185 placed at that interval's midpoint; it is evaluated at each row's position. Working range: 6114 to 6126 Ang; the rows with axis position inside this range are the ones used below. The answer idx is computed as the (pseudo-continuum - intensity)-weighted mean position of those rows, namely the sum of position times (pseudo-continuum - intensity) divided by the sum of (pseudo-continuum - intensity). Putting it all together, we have 6124.1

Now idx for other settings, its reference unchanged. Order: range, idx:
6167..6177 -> 6171.3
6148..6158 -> 6153.6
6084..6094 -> 6088.0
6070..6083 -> 6074.8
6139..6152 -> 6145.0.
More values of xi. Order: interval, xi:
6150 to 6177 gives 38.6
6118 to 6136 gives 39.9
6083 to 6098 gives 39.9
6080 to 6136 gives 39.9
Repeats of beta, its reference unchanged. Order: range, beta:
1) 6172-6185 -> 0.990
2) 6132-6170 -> 0.975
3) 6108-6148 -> 0.997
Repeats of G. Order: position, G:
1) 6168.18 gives 18.22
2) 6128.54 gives 19.73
